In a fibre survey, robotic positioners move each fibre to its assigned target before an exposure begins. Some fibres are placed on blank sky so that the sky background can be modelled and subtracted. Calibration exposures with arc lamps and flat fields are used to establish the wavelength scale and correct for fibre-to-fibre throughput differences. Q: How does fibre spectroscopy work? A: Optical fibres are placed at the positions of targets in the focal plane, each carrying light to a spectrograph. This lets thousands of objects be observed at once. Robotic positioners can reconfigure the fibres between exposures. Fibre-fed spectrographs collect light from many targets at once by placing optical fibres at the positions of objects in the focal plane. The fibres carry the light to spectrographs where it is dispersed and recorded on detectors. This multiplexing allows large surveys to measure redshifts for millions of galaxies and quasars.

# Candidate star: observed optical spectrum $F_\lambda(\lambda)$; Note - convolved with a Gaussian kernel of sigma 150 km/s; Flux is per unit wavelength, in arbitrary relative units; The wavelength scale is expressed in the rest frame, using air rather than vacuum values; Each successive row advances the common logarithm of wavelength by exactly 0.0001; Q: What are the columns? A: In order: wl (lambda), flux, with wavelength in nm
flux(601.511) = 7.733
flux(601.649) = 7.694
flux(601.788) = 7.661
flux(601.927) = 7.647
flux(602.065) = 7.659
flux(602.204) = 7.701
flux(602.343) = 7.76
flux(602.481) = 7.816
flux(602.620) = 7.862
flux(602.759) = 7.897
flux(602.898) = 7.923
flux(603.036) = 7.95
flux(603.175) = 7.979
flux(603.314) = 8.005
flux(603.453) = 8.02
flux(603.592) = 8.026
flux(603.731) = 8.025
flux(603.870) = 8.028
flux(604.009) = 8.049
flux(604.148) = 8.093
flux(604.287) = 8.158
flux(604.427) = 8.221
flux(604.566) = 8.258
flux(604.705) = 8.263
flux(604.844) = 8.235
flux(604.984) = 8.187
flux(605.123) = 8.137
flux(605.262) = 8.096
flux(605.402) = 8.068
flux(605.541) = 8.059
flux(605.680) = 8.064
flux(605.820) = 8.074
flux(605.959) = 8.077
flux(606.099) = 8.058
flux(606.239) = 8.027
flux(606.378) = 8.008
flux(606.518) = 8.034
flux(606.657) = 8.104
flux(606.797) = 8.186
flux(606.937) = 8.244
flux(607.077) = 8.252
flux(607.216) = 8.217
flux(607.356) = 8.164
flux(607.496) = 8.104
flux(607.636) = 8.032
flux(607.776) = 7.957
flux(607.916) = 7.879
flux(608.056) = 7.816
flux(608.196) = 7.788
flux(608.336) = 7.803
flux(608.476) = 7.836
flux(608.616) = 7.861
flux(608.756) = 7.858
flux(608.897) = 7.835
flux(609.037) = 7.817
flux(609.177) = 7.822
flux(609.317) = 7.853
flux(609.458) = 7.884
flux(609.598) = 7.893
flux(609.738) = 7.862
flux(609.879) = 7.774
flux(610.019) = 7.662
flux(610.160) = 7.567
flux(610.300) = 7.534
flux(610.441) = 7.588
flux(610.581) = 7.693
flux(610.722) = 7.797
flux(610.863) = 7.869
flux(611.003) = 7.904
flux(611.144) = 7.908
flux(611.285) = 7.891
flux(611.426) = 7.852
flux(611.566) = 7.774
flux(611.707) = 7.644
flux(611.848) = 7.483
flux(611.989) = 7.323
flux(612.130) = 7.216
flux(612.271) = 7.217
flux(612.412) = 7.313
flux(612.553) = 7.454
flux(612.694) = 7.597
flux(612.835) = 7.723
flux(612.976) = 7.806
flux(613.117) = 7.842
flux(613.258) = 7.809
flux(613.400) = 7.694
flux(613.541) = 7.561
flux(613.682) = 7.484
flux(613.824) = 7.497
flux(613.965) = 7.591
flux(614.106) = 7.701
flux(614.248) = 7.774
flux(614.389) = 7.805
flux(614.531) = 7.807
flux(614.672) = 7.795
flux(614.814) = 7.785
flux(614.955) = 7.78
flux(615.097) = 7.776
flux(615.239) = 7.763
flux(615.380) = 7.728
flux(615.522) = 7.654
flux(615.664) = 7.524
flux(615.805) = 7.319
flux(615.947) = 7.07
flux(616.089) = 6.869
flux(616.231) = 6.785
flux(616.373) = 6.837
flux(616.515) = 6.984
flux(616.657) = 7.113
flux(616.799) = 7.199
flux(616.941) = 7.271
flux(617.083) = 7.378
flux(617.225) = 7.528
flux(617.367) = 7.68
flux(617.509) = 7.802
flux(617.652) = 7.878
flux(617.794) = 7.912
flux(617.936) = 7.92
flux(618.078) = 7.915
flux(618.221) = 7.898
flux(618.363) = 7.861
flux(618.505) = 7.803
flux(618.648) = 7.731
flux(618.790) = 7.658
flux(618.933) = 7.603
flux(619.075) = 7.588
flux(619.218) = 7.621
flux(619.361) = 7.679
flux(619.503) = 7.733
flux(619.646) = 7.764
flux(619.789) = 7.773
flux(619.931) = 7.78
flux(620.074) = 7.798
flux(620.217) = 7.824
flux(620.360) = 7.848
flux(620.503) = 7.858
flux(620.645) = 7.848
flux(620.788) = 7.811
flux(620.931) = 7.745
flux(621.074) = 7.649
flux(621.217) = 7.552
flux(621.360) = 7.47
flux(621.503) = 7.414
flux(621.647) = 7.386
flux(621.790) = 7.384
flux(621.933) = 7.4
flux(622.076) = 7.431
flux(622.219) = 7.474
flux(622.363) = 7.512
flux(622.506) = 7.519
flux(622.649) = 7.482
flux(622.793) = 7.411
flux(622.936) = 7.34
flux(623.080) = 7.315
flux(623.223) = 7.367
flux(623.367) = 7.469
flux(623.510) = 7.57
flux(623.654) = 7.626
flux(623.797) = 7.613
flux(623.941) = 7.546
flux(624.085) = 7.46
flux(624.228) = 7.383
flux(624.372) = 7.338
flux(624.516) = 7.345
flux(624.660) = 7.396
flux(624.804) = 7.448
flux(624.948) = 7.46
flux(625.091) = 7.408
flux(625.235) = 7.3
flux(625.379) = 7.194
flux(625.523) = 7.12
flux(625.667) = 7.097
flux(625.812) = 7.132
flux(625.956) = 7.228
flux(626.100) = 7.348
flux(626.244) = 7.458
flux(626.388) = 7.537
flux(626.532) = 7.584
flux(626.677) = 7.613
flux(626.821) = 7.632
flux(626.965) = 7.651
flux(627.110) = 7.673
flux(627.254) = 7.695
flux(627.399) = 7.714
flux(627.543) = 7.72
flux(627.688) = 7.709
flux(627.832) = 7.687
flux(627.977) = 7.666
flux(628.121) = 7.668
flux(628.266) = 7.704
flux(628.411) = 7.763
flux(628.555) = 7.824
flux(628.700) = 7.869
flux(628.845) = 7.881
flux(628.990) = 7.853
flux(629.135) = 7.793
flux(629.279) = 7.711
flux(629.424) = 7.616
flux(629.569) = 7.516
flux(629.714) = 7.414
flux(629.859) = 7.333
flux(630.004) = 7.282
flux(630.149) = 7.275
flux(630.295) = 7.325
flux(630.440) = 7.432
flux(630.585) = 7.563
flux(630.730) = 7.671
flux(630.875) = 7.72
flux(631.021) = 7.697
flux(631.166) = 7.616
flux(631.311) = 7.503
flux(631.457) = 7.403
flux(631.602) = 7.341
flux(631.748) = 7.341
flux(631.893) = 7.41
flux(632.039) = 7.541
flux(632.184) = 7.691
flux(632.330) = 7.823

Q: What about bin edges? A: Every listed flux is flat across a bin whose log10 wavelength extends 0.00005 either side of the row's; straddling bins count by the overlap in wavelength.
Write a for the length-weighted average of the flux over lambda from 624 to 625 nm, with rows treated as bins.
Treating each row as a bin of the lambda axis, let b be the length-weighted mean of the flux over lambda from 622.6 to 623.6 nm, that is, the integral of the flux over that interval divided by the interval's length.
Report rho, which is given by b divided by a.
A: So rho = 1.00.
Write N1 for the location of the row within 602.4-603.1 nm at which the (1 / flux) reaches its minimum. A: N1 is 603.036 nm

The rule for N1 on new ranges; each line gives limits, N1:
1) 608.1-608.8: 608.616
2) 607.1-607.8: 607.216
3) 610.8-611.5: 611.144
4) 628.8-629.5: 628.845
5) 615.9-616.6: 615.947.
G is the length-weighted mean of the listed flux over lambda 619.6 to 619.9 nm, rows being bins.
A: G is 7.78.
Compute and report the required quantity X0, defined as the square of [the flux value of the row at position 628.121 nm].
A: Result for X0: 59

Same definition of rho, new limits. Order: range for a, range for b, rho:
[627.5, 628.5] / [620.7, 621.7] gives 0.98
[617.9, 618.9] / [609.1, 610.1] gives 1.00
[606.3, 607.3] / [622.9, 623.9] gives 0.92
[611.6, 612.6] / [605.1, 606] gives 1.09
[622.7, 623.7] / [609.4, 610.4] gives 1.04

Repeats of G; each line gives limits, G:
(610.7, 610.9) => 7.82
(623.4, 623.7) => 7.58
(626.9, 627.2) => 7.66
